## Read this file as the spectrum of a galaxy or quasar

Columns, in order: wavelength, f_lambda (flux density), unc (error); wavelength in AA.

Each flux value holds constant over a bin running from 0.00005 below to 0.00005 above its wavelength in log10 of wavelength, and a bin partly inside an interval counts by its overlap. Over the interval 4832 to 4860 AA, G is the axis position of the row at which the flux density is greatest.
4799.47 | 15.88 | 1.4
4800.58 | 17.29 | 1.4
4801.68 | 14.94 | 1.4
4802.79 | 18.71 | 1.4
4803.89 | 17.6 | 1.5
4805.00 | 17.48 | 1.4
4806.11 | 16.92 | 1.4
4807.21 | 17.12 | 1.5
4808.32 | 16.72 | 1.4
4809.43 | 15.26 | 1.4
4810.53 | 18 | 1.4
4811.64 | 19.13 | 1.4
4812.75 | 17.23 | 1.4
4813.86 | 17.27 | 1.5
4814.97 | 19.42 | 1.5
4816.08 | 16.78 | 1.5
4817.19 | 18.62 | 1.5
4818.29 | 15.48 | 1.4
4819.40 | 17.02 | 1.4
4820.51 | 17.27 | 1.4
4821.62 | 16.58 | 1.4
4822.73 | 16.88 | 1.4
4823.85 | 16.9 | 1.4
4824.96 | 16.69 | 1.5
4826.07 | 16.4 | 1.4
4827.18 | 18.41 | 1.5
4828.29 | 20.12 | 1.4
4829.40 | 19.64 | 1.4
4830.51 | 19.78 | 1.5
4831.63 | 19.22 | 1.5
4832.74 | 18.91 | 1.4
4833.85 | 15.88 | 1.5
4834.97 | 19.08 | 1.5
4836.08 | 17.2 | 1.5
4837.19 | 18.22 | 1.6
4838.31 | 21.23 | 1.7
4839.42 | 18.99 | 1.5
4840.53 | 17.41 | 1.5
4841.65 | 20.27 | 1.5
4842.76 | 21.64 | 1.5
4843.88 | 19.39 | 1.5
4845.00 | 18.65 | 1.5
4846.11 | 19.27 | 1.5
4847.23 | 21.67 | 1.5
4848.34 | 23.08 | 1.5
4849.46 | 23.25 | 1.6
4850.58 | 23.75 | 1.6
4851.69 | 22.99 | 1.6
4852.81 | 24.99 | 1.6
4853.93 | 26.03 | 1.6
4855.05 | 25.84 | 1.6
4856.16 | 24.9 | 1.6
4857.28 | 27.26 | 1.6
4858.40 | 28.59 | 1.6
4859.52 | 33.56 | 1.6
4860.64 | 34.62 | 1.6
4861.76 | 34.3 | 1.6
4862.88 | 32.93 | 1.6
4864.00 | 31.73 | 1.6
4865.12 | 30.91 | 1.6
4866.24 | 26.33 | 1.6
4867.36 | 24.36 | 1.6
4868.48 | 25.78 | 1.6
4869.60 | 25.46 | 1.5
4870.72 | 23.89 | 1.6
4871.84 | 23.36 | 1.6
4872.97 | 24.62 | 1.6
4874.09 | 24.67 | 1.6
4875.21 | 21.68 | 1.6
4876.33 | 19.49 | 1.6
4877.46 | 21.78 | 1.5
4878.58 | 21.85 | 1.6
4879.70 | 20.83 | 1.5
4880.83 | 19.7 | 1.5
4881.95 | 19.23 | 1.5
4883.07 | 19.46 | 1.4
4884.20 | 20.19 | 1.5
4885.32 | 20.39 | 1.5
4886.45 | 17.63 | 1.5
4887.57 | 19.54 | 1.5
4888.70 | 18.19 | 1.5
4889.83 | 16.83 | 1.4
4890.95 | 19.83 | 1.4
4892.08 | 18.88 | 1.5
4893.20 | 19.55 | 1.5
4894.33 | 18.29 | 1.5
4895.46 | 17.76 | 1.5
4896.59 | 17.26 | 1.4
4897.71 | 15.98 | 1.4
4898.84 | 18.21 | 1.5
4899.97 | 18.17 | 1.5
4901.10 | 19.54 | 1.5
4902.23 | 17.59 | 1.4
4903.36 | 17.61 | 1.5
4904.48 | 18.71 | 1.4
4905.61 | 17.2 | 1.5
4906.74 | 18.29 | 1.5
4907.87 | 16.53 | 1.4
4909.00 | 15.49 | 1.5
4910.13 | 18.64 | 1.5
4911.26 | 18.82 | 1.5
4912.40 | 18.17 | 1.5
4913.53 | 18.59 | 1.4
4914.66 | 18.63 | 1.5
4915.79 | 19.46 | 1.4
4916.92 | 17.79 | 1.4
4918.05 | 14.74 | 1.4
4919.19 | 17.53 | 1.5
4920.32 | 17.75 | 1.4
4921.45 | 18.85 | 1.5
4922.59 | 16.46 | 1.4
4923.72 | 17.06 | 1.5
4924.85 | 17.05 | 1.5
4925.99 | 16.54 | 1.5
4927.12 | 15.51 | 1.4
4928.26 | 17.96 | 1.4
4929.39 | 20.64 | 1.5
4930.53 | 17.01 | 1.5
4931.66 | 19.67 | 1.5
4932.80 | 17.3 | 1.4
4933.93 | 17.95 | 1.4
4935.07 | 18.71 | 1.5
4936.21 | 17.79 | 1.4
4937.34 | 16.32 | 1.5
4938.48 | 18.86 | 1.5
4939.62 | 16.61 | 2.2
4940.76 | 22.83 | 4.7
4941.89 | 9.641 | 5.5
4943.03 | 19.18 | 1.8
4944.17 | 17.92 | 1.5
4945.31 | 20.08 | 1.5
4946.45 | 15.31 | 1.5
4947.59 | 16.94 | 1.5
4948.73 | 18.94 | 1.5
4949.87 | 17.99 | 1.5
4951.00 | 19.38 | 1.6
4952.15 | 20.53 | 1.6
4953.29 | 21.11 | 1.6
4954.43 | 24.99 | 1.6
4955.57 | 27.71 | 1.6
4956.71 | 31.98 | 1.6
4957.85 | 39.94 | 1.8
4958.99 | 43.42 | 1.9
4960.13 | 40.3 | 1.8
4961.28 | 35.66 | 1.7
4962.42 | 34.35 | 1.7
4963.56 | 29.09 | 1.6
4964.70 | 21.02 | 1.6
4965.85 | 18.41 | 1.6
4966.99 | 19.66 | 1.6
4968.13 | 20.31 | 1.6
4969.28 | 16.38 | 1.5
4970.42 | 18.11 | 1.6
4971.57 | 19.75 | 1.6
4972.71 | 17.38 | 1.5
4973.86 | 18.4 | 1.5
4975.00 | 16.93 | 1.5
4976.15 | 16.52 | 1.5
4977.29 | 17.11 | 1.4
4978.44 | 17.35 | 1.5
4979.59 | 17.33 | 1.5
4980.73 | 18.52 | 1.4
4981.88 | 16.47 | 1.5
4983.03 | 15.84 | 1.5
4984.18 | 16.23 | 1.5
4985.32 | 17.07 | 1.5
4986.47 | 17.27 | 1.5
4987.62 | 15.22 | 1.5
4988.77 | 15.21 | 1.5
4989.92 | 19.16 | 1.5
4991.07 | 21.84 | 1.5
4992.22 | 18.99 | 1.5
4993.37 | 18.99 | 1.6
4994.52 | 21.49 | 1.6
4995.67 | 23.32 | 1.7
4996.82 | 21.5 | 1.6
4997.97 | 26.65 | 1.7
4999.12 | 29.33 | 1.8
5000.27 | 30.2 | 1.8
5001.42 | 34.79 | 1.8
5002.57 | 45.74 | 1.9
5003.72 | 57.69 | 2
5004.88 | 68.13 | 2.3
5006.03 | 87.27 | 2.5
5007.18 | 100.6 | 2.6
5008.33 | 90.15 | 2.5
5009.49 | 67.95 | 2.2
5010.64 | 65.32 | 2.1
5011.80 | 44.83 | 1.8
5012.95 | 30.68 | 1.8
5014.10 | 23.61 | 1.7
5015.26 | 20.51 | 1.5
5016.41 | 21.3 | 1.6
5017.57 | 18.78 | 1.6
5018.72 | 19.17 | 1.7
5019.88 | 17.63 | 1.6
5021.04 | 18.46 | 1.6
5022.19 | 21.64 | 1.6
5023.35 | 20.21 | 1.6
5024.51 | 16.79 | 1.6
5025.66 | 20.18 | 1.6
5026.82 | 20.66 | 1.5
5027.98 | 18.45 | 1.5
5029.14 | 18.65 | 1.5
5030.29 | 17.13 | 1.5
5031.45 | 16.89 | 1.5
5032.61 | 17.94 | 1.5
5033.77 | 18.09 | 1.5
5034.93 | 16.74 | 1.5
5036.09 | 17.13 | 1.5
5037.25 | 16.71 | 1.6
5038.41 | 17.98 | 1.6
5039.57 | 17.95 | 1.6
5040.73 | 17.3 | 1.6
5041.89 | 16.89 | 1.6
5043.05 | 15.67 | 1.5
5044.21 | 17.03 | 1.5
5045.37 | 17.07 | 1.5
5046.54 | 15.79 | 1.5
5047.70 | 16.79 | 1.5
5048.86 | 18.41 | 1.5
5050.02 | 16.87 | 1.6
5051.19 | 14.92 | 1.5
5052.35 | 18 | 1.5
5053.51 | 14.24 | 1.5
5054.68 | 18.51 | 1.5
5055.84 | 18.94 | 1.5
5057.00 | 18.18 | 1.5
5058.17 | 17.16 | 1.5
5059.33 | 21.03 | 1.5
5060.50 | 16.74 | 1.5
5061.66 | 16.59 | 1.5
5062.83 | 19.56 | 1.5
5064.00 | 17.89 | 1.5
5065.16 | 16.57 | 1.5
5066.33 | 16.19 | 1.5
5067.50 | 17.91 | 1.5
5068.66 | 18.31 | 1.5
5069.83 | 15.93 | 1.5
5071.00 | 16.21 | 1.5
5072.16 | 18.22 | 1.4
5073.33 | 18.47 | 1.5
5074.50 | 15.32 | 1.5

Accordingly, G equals 4859.52 AA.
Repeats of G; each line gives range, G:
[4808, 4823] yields 4814.97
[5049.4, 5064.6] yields 5059.33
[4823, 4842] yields 4838.31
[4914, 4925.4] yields 4915.79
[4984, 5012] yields 5007.18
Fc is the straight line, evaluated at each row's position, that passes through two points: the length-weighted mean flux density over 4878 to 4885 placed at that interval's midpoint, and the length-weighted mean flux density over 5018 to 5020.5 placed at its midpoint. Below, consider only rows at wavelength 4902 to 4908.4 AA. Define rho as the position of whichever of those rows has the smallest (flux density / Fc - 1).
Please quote 4907.87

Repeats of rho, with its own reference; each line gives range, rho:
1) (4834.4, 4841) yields 4836.08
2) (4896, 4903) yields 4897.71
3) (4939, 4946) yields 4941.89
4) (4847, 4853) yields 4847.23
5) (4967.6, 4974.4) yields 4969.28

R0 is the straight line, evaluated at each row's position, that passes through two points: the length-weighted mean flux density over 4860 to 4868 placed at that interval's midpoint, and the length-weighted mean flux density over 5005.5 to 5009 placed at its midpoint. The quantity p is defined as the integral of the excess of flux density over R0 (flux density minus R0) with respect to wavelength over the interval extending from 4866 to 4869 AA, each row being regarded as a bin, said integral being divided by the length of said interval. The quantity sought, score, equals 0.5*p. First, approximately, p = -7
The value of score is -3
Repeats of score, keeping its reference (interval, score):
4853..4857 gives -1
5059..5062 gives -48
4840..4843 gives -1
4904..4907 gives -15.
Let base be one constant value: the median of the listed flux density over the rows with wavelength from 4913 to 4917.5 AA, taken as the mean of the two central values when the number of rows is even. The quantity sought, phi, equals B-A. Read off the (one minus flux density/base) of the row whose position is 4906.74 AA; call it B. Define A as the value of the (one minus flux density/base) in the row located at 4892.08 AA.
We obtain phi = 0.03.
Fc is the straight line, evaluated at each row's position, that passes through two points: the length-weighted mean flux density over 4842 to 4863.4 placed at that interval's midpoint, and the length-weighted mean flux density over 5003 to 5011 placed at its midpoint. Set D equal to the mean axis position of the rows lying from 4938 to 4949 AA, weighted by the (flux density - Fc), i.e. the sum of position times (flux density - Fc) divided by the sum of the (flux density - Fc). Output 4943.7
